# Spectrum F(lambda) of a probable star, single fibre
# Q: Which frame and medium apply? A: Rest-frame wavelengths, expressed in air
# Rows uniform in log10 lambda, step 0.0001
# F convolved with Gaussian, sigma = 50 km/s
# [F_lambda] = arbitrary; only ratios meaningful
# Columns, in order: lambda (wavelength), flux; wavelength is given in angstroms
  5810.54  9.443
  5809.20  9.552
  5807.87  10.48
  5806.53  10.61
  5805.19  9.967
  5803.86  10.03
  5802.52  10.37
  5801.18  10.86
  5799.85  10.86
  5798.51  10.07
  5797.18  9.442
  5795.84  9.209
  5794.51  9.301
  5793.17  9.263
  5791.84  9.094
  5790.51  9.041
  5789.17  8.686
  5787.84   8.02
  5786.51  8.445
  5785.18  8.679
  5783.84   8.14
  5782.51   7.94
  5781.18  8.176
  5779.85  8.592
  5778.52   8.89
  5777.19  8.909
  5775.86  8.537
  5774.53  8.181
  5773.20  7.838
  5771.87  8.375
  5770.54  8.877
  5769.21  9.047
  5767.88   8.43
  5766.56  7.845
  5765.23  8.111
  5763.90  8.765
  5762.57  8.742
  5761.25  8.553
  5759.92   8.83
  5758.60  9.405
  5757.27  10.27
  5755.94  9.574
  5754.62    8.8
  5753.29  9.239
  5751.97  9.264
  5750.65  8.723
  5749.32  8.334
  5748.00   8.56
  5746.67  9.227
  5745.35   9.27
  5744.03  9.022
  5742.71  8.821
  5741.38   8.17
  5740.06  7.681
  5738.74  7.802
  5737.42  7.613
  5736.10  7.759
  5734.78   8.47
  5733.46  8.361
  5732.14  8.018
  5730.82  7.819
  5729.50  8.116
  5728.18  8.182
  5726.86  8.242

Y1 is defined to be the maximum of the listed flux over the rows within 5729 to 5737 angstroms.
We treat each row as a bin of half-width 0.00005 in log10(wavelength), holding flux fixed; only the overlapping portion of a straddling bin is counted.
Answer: 8.47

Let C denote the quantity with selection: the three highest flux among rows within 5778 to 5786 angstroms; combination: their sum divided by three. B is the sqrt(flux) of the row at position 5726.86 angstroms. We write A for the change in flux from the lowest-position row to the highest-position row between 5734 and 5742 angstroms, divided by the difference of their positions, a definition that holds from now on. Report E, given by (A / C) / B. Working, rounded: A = -0.05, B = 2.87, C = 8.7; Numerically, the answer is -0.002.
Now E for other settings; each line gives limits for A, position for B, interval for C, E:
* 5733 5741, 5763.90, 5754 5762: -0.004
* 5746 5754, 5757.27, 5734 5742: 0.000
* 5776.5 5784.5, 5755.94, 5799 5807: -0.003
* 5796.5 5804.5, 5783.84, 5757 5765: 0.003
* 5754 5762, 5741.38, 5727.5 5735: -0.002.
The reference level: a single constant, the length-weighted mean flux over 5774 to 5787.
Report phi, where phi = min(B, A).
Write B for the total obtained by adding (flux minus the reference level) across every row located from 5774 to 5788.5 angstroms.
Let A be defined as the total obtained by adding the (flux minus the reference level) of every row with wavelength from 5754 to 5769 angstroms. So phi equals -0.45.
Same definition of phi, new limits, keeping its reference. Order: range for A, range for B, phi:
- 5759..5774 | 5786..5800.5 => 0.45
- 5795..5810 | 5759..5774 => 0.45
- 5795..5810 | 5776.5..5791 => 0.56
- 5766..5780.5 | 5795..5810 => 0.56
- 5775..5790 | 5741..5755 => 0.05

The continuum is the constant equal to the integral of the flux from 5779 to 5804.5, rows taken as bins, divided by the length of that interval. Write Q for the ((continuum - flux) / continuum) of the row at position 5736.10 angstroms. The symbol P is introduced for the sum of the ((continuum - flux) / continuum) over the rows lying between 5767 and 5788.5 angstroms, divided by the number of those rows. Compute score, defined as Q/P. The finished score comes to 1.9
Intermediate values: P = 0.08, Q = 0.15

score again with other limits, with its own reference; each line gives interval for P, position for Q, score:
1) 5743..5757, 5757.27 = -6.7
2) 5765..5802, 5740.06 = 4.2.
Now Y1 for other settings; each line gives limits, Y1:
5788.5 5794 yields 9.263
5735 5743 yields 8.821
